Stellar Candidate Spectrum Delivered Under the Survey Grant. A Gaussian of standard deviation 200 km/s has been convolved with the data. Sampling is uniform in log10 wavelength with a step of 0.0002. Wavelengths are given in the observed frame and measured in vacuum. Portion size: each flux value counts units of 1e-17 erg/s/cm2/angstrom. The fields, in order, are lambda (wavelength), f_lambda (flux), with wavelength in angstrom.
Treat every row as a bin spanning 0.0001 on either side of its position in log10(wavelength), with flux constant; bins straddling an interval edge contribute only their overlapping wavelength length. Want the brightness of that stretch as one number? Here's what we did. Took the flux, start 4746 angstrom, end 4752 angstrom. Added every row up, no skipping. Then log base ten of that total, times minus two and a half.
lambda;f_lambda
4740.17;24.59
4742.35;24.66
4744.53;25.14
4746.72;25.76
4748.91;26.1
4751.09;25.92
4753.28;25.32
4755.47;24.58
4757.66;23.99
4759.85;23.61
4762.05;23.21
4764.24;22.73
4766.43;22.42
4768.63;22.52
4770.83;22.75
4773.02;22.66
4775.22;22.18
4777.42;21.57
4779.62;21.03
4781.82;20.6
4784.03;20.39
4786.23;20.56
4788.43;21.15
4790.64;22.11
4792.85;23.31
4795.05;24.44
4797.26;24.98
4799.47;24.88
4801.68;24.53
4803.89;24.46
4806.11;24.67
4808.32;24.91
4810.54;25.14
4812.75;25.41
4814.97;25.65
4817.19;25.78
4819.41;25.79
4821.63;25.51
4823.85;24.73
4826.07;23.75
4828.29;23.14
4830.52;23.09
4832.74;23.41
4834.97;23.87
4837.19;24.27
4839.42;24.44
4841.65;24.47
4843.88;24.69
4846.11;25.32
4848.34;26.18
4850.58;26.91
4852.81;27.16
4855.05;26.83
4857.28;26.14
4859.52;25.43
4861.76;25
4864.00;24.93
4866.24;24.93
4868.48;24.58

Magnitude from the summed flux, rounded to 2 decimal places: -4.73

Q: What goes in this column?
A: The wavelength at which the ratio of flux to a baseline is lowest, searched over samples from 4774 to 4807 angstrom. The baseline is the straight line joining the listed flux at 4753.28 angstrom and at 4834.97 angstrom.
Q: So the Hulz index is 4784.03 angstrom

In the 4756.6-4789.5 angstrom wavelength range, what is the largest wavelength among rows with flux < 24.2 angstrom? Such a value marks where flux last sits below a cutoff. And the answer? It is 4788.43 angstrom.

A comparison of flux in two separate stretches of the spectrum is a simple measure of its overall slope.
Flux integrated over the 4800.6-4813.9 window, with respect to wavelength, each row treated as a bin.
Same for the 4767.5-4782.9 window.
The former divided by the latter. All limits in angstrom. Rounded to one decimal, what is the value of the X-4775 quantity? 1.0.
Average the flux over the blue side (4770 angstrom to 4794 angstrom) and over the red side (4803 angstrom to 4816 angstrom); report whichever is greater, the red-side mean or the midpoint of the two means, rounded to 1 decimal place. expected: 25.0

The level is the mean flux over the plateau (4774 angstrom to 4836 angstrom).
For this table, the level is 23.6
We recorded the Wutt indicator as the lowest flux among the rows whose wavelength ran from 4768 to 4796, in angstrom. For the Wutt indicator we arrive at 20.39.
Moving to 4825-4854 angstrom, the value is 23.09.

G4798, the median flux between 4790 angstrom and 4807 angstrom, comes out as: 24.5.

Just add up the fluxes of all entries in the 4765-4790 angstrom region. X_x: 238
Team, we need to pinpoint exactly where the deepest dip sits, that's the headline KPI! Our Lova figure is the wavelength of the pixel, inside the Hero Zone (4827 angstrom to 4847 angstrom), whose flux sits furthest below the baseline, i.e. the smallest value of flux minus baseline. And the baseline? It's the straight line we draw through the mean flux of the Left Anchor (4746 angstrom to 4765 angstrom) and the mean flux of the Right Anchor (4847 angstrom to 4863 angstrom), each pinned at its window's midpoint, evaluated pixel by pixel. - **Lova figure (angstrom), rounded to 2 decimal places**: 4830.52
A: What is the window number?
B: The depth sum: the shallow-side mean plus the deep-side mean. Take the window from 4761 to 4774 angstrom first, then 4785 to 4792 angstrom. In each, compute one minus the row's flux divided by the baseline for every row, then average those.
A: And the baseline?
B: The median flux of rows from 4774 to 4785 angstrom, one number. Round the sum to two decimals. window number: -0.09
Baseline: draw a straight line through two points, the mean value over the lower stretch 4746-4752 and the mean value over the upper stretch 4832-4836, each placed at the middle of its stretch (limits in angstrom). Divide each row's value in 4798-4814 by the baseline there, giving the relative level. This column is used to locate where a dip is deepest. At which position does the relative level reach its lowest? 4803.89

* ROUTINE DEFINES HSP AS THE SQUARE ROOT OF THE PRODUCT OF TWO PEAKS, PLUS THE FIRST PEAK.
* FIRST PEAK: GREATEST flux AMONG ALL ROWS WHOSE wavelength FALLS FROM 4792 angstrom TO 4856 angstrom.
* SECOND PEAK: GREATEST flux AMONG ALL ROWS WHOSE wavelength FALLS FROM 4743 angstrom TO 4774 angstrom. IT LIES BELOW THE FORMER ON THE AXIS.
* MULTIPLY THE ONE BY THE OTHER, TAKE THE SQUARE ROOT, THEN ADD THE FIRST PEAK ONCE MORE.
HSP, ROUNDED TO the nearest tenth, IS 53.8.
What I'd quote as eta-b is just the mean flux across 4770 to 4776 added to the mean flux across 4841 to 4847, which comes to 47.4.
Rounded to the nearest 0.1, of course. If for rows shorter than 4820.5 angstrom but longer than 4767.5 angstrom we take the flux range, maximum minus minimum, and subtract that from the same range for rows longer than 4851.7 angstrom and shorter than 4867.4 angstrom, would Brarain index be -3.2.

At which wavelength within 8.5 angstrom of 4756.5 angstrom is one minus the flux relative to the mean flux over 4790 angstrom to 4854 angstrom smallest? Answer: 4748.91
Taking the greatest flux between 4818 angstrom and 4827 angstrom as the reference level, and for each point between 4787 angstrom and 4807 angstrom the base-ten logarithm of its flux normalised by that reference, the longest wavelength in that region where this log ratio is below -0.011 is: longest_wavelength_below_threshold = 4806.11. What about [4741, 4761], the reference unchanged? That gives 4759.85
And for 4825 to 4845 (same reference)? 4843.88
